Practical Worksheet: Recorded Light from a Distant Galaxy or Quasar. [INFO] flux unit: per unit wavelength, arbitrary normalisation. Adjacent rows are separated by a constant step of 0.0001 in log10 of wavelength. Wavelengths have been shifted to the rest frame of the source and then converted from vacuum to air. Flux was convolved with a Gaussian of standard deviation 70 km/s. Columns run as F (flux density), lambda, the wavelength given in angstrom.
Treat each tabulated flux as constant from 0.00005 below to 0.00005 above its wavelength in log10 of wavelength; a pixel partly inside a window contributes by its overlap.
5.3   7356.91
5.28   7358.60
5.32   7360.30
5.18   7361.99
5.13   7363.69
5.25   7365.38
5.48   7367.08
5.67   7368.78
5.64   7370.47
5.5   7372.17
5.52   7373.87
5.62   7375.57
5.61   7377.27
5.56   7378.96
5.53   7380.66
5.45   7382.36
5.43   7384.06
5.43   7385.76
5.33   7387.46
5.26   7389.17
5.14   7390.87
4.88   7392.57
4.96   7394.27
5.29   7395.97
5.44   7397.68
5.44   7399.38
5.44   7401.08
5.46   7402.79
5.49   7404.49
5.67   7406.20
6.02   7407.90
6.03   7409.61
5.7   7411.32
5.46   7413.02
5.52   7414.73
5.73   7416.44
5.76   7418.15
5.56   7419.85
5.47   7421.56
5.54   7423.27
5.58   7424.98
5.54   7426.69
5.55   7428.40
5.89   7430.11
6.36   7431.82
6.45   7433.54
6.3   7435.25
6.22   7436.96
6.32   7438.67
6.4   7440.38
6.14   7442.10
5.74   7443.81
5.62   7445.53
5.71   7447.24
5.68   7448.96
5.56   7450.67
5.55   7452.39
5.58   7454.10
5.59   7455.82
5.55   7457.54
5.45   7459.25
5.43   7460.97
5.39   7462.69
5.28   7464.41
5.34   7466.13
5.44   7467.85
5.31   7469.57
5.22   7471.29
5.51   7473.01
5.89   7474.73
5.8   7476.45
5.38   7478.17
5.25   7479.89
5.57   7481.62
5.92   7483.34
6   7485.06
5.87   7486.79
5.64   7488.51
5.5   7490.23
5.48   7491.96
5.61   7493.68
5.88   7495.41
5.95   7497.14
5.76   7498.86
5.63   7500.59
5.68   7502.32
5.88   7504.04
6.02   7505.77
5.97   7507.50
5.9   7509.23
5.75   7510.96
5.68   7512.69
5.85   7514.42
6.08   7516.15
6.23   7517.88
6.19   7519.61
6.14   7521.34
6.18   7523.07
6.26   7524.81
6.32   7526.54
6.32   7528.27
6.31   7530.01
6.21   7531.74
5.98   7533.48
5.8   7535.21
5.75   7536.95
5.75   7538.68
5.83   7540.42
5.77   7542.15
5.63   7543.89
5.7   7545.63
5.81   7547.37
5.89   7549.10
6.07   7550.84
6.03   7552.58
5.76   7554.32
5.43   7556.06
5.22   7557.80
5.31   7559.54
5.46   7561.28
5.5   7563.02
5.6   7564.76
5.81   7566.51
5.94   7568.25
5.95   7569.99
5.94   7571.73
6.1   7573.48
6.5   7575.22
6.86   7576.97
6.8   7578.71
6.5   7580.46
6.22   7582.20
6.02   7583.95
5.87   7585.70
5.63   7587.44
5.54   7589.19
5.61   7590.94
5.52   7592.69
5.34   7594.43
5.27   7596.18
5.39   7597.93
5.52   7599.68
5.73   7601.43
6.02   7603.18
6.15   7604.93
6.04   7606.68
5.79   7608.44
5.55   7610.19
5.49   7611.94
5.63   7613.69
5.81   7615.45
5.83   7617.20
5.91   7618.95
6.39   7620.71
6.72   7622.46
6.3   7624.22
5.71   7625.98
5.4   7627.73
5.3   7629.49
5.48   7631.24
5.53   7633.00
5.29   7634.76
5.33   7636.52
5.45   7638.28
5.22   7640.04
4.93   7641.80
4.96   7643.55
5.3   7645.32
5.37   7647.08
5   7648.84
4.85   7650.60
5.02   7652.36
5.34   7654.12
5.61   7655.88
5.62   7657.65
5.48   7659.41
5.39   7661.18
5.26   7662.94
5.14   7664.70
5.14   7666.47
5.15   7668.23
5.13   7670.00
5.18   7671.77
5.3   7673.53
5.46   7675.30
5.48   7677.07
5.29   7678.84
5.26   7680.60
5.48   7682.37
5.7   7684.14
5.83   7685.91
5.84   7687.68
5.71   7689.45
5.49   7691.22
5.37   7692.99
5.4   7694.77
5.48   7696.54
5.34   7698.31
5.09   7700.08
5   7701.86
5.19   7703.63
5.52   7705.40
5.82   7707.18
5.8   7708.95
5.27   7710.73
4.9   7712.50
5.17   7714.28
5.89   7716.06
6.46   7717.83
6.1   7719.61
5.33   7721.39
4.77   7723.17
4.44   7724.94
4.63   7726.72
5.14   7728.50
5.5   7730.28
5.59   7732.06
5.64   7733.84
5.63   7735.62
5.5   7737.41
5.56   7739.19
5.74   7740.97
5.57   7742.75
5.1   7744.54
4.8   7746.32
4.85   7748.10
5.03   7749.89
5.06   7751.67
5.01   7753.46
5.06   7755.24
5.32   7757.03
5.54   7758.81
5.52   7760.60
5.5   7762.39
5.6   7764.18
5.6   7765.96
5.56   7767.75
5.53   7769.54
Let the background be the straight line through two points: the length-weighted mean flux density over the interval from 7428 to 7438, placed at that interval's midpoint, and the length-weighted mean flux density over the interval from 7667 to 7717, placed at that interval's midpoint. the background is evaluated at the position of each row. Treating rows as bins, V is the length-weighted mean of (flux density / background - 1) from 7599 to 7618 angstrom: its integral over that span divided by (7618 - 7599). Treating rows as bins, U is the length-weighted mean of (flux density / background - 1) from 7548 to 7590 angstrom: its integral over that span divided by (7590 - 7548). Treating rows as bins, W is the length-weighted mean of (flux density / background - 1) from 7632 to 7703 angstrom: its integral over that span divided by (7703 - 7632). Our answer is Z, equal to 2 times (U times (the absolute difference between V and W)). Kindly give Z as 0.0026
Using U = 0.026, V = 0.02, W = -0.028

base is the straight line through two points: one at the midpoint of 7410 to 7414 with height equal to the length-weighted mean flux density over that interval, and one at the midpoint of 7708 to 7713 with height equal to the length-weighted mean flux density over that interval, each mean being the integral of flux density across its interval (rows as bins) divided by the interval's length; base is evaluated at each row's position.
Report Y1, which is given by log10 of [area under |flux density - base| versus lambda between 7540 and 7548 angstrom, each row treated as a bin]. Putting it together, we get 0.26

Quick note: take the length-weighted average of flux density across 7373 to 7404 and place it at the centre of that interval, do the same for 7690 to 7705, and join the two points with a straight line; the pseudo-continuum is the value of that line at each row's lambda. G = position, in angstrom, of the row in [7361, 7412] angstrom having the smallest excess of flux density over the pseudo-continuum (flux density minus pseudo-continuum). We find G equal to 7392.57 angstrom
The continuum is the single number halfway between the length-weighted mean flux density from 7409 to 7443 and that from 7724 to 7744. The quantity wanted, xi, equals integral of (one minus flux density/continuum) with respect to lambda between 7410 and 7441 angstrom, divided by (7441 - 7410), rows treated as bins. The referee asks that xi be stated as -0.04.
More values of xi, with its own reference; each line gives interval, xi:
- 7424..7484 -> -0.02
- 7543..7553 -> -0.04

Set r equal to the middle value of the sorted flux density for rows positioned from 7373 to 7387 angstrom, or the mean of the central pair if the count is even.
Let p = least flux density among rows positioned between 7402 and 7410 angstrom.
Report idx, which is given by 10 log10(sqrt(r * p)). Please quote 7.40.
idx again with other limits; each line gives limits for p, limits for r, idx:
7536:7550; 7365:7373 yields 7.45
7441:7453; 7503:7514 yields 7.57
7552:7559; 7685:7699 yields 7.28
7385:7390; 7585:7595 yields 7.34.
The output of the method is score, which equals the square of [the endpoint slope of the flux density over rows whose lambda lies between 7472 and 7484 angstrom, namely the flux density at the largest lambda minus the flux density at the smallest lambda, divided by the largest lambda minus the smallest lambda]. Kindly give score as 0.0016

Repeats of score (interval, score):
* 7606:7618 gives 0.0004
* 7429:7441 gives 0.0025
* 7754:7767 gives 0.0025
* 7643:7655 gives 0.0013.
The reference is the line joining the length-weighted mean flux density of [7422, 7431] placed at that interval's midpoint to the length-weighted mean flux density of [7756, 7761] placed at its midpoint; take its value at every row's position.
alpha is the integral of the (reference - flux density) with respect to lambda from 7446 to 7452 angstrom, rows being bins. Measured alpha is 0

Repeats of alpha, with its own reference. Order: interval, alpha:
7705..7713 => 0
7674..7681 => 1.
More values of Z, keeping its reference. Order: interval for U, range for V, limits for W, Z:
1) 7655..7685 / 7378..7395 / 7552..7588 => -0.0081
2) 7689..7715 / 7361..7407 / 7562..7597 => -0.0012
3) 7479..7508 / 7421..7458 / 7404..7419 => -0.0027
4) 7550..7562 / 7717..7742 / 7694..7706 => -0.0029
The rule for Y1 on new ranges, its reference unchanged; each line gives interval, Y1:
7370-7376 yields -0.21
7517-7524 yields 0.66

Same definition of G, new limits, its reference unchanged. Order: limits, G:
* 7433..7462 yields 7460.97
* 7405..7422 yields 7413.02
